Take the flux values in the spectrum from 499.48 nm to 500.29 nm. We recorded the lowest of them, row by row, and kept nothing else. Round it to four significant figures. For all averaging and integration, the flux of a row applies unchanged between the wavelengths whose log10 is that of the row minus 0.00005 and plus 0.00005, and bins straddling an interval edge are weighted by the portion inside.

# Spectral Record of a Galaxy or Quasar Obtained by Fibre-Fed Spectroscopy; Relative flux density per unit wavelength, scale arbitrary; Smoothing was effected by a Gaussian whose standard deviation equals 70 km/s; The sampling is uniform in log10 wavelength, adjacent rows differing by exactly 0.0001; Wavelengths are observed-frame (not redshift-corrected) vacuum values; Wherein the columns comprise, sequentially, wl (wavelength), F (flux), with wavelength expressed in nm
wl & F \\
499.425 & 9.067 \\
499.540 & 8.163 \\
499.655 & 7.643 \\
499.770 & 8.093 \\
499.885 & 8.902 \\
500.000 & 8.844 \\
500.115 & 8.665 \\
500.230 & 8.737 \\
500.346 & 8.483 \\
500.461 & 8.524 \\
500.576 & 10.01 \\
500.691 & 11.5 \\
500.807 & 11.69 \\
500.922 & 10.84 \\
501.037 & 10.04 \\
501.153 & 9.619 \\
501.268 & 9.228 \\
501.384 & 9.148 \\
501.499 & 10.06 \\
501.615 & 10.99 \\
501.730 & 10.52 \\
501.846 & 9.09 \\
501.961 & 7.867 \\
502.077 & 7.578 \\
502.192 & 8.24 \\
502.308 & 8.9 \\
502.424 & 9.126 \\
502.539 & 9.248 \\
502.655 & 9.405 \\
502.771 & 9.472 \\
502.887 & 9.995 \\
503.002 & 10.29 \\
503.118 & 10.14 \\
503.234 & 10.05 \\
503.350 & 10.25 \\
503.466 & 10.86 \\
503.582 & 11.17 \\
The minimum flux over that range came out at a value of 7.643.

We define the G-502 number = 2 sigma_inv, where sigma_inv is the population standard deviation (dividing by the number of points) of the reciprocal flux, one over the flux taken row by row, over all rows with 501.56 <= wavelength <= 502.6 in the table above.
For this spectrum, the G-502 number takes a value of 0.026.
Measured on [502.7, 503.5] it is 0.007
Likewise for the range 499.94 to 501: 0.026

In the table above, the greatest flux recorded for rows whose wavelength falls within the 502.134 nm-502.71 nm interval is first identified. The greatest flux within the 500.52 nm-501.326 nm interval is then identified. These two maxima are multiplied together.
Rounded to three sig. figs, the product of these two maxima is 110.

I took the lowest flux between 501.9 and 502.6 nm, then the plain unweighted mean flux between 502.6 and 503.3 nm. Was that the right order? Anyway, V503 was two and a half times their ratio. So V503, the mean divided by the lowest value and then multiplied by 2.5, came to 3.3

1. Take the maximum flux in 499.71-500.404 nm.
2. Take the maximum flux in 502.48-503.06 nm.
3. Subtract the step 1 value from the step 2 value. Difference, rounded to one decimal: 1.4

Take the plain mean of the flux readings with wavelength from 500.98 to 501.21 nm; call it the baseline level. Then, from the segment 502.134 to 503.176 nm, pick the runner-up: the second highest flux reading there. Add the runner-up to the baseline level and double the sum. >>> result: 40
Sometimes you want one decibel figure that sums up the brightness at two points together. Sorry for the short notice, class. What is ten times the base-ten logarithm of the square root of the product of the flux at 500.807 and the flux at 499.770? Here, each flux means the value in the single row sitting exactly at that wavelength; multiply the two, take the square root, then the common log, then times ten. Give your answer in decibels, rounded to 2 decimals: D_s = 9.88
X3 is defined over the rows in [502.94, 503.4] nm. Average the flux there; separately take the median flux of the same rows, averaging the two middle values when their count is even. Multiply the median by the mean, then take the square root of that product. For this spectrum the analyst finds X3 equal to 10.2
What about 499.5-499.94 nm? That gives 8.2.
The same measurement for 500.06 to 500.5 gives 8.6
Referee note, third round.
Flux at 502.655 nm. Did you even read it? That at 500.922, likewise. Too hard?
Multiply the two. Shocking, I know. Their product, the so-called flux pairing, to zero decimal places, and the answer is 102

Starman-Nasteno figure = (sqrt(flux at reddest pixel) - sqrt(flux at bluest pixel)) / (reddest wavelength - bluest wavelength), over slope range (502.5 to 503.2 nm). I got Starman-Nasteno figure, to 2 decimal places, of 0.25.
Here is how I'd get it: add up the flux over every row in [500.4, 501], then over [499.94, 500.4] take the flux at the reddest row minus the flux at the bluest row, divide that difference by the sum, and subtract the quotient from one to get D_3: 1.01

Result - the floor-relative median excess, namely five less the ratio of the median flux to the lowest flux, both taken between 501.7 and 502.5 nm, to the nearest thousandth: 3.826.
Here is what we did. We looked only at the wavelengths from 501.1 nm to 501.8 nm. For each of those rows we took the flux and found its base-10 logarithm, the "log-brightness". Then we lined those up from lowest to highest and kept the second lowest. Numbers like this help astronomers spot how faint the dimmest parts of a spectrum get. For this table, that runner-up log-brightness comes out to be 0.97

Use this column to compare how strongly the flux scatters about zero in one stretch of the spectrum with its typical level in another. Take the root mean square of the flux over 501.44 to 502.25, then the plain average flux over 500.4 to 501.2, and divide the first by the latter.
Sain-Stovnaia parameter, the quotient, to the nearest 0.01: 0.90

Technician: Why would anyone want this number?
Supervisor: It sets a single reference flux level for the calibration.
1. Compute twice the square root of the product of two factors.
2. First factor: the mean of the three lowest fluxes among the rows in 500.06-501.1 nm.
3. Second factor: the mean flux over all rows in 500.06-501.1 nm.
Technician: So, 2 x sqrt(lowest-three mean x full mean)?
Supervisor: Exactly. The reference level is 18.3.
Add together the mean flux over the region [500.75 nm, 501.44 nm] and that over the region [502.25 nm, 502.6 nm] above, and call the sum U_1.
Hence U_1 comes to 19.2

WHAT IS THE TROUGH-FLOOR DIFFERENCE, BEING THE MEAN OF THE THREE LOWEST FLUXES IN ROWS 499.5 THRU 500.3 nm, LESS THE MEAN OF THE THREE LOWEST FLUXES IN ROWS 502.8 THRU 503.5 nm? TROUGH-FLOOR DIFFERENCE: -2.1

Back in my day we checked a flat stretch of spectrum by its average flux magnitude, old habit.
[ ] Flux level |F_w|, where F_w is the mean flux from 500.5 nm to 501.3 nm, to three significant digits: 10.4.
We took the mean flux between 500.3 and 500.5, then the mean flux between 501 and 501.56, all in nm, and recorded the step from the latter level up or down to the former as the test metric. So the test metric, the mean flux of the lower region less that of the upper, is -1.1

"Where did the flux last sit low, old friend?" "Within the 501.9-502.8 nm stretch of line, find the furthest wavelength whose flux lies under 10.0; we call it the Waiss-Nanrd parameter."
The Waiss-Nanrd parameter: 502.771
